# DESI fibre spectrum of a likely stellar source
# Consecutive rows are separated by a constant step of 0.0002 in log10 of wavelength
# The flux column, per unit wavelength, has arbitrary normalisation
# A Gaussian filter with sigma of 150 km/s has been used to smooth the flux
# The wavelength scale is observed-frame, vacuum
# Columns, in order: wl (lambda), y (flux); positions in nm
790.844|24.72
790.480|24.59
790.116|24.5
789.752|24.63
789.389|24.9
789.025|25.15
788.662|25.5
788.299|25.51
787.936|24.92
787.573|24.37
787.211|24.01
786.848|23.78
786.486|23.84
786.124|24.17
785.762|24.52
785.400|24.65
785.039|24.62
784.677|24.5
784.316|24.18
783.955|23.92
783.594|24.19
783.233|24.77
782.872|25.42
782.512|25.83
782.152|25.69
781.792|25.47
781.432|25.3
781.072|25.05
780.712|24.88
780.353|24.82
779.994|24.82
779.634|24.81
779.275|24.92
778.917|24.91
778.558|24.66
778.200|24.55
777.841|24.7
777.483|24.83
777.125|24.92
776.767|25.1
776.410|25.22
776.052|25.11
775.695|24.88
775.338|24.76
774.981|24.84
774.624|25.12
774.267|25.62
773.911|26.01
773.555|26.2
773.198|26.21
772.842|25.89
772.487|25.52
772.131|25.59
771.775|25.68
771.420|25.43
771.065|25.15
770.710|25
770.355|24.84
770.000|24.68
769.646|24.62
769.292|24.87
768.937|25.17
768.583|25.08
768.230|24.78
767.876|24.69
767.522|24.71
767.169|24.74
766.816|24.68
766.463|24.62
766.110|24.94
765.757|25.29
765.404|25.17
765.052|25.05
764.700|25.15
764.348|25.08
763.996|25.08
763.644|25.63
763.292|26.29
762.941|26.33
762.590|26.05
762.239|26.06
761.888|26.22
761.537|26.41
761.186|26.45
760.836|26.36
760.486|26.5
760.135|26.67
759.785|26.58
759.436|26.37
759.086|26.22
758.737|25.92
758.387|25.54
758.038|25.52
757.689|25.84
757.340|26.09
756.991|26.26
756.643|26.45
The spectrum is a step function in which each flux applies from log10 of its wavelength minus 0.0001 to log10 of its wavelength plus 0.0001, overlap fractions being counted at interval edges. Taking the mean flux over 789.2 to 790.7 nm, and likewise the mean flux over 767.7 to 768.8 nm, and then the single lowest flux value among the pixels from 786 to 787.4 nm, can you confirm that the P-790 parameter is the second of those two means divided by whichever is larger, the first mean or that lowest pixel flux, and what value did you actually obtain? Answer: 1.01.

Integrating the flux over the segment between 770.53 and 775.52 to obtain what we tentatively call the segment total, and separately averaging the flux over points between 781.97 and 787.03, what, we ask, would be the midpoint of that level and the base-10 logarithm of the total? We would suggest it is 13.34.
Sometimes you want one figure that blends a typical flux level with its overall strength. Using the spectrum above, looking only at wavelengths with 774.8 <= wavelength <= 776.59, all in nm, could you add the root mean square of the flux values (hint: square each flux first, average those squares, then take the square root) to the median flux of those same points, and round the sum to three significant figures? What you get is 49.8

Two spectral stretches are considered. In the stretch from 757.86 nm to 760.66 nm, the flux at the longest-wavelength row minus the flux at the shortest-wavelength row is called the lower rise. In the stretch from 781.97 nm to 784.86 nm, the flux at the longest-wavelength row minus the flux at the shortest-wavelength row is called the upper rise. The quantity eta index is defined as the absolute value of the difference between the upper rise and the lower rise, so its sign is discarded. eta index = 2.2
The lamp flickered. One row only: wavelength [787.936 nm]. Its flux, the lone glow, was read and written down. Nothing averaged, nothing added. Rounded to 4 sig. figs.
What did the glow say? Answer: 24.92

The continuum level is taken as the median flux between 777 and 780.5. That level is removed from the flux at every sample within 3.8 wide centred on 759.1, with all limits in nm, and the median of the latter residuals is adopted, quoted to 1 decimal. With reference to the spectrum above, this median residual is 1.4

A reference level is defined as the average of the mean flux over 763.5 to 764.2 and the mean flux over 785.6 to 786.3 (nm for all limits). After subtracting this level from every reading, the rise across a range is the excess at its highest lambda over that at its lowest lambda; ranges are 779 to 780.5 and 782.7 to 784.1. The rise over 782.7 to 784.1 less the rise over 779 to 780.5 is -1.4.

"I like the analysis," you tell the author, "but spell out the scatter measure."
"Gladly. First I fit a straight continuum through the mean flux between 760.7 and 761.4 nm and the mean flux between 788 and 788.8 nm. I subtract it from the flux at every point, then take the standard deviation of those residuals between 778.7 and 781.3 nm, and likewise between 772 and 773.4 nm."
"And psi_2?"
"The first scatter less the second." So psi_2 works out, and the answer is -0.2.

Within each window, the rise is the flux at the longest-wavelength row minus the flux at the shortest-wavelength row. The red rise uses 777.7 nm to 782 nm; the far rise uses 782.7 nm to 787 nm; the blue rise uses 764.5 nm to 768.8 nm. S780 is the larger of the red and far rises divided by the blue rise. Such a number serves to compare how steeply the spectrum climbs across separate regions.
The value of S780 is -11.0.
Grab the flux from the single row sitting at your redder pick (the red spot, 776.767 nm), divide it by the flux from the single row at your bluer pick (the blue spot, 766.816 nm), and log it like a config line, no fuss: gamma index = 1.02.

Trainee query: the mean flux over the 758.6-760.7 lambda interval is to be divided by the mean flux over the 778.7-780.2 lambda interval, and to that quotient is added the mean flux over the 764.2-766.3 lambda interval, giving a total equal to 26.2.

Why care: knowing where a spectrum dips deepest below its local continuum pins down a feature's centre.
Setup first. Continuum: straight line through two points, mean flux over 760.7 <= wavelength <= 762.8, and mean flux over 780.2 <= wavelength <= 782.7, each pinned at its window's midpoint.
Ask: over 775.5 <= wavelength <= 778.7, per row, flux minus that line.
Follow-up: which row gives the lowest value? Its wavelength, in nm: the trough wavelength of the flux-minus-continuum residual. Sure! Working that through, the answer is 778.200 nm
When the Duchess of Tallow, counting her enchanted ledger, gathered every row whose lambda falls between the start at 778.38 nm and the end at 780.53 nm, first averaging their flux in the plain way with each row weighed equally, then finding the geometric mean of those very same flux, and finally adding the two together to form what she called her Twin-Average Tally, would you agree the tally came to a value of 49.6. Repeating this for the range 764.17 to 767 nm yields 50.0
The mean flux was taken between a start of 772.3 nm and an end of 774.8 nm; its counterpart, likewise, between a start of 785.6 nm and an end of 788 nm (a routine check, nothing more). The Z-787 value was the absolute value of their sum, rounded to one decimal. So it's 50.0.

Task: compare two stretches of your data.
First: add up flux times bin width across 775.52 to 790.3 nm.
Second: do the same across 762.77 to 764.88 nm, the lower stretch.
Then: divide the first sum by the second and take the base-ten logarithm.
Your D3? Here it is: 0.83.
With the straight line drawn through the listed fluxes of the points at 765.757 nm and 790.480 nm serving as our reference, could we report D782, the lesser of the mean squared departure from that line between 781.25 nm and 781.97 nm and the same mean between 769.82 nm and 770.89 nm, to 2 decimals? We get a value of 0.12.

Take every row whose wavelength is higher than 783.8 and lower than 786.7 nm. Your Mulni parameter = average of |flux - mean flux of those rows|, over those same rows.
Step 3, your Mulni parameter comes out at 0.27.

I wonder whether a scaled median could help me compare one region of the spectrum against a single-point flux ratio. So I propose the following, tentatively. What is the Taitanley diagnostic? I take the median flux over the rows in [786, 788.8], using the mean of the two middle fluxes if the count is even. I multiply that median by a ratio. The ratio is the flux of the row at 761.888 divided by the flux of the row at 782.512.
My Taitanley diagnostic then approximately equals 24.6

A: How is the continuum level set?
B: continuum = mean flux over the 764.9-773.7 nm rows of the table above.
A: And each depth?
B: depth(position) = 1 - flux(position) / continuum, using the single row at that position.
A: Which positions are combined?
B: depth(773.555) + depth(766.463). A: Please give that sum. -0.02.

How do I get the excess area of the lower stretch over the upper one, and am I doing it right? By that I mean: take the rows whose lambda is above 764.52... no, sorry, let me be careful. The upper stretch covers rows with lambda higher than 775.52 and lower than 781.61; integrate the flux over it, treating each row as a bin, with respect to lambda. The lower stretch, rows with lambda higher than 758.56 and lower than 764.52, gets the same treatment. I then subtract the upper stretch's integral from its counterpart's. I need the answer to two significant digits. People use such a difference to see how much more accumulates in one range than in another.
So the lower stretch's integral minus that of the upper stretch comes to 4.0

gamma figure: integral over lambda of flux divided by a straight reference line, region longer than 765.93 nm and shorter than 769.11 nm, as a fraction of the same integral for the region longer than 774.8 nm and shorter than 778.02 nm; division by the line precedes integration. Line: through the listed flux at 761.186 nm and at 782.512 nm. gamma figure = 0.97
